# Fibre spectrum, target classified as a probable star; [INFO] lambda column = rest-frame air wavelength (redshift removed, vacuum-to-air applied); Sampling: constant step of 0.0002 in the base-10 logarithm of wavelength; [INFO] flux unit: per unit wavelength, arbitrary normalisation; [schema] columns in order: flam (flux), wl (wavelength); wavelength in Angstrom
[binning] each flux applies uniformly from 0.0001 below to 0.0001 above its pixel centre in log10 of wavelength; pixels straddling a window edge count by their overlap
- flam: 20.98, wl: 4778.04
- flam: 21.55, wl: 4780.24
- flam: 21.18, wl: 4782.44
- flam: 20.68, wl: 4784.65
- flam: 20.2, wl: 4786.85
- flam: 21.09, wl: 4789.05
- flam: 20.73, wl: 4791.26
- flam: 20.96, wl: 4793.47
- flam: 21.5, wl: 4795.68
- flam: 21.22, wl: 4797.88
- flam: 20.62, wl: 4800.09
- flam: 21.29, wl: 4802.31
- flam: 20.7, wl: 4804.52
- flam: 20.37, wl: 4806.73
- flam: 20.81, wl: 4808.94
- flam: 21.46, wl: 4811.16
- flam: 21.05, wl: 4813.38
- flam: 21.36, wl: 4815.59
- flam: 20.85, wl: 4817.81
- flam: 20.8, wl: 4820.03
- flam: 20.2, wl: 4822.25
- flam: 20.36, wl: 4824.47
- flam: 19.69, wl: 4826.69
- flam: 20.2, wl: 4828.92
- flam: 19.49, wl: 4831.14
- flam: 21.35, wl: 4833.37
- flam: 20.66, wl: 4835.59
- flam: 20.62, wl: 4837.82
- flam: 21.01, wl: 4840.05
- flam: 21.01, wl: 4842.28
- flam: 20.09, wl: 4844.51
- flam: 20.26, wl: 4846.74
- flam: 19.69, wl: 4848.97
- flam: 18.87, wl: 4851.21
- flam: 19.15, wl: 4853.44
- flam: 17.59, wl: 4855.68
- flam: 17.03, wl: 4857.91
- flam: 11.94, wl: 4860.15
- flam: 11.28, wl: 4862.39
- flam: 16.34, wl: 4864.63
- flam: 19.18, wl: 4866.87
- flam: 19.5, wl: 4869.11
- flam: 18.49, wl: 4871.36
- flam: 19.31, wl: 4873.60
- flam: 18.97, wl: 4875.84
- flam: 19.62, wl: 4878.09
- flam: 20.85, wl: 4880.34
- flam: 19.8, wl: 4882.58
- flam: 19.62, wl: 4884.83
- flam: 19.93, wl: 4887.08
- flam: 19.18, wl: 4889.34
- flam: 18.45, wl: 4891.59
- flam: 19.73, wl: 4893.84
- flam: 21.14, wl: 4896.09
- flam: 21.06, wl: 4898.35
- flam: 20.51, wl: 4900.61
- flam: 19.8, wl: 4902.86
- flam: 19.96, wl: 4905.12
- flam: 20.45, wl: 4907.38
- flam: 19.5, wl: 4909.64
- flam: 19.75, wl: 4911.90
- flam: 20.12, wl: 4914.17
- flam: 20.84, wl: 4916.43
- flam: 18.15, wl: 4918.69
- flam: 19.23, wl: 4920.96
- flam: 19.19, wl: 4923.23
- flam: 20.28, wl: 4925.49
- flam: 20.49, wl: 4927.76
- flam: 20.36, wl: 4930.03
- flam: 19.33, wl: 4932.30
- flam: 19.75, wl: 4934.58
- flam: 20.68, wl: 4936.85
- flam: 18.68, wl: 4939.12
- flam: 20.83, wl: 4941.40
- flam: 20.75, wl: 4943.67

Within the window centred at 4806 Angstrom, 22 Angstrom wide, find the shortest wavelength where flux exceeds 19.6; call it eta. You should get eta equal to 4795.68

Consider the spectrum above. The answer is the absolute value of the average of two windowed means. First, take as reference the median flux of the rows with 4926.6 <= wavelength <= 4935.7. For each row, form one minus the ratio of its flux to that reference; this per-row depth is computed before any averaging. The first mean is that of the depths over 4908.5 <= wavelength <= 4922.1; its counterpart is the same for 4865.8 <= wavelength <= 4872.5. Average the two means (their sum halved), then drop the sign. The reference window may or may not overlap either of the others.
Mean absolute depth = 0.036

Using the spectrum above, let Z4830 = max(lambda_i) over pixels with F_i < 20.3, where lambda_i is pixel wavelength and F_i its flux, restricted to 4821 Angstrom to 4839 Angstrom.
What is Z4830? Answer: 4831.14 Angstrom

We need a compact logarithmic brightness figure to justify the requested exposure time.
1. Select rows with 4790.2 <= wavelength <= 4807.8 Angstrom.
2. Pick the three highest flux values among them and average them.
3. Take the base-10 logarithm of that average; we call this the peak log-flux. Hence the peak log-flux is 1.33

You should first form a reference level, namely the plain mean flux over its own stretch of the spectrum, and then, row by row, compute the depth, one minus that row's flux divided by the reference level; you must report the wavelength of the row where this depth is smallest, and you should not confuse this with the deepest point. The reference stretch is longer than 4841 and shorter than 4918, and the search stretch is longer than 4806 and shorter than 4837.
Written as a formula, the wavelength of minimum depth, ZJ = 4811.16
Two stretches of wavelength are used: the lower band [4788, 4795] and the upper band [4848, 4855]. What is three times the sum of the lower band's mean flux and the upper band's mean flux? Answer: 120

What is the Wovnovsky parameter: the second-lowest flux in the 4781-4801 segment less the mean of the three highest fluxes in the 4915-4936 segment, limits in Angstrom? 0.1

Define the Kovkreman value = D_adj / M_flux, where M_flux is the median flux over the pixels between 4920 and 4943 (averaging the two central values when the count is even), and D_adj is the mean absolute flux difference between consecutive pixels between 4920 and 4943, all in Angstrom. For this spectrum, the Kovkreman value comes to 0.044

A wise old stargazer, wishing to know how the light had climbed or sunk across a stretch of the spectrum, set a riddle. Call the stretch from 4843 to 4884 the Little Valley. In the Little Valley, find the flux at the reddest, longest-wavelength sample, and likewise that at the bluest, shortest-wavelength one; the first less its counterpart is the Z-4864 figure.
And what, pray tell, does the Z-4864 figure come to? -0.3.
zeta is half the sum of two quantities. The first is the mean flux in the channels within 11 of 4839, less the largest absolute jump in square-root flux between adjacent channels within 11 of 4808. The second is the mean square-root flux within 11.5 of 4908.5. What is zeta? 12.4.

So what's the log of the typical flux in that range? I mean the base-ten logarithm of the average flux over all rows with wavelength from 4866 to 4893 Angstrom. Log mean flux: 1.288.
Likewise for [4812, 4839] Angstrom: 1.313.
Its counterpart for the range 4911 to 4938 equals 1.298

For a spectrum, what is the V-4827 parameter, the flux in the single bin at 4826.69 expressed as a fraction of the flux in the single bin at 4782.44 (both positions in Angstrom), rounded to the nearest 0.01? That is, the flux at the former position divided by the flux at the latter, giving 0.93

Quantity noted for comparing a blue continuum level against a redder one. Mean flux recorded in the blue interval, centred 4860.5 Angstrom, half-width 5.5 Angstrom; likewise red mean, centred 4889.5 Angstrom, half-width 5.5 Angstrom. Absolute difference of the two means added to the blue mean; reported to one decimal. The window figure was 19.4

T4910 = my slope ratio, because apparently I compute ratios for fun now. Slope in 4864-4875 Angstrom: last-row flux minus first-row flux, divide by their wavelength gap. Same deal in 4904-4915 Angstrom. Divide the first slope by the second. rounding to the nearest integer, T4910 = 19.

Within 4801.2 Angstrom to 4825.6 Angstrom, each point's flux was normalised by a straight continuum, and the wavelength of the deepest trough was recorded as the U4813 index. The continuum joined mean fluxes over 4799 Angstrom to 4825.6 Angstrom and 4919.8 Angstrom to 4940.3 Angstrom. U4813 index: 4822.25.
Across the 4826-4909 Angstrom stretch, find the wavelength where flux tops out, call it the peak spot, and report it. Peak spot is 4833.37 Angstrom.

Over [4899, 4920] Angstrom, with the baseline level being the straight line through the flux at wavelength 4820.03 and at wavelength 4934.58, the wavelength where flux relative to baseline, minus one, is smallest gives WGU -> 4918.69 Angstrom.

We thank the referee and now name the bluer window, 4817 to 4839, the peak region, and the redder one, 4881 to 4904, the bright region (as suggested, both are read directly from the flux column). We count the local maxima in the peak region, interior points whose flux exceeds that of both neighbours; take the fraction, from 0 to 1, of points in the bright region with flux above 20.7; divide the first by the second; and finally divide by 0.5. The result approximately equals 30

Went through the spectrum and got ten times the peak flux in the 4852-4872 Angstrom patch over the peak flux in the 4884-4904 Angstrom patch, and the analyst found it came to 9.2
